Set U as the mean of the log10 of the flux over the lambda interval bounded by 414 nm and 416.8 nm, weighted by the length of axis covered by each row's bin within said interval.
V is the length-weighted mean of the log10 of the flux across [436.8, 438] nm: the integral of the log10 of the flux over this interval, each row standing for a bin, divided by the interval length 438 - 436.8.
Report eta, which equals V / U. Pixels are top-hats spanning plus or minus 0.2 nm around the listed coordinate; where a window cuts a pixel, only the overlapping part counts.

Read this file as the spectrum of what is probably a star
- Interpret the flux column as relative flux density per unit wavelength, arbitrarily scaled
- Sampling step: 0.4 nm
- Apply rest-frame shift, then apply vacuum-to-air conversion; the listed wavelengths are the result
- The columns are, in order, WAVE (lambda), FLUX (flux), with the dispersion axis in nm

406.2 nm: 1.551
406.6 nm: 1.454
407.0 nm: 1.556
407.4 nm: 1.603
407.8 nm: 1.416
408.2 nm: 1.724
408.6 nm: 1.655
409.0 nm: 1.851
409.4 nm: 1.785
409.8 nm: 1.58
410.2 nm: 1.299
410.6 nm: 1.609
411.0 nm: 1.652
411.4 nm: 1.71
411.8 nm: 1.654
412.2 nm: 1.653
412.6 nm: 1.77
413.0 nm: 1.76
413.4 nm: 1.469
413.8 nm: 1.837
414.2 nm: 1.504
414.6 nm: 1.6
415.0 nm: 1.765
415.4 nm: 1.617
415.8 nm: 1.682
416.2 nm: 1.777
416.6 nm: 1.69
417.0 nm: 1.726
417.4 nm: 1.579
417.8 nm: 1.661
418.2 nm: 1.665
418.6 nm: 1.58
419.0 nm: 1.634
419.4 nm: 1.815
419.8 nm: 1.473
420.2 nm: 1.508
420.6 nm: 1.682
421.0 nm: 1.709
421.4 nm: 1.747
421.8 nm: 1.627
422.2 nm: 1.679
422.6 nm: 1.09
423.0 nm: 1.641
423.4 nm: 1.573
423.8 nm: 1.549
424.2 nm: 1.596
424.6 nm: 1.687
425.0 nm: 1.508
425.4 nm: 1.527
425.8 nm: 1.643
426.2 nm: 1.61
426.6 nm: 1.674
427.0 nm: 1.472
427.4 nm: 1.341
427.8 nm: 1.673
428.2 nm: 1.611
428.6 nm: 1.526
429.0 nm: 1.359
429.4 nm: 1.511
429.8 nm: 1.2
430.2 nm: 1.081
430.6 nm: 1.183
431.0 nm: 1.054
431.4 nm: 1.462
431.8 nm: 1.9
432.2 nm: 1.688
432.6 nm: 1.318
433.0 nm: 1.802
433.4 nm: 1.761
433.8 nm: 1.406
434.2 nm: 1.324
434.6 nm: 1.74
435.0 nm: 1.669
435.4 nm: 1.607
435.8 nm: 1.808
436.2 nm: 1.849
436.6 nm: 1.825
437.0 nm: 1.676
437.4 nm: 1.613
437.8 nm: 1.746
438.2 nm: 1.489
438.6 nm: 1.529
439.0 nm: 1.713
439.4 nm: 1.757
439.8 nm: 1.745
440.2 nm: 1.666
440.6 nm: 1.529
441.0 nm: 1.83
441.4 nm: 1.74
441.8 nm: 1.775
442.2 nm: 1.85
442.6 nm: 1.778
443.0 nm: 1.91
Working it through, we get 1.02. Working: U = 0.220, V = 0.225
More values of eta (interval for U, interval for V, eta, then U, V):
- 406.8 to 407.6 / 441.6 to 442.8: 1.29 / 0.198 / 0.255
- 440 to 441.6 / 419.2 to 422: 0.95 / 0.227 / 0.217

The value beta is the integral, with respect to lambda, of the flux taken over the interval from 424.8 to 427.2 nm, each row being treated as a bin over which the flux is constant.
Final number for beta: 3.77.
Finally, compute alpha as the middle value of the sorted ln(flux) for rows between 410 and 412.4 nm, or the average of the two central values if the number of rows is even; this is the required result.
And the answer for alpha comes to 0.50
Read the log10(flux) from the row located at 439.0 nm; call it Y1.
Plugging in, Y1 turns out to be 0.234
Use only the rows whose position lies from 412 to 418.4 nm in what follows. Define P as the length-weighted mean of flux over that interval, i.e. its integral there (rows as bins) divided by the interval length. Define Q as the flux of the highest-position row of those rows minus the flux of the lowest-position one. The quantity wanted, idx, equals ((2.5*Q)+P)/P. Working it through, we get 1.02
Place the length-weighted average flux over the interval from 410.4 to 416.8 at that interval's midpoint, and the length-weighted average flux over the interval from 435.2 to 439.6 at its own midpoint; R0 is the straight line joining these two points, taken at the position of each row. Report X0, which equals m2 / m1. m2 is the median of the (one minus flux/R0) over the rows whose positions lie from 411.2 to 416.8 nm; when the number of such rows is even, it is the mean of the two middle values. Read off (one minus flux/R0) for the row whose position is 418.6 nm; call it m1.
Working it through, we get -0.12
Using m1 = 0.06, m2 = -0.0072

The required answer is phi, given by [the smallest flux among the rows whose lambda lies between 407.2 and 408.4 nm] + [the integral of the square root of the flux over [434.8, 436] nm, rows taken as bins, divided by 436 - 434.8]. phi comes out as 2.7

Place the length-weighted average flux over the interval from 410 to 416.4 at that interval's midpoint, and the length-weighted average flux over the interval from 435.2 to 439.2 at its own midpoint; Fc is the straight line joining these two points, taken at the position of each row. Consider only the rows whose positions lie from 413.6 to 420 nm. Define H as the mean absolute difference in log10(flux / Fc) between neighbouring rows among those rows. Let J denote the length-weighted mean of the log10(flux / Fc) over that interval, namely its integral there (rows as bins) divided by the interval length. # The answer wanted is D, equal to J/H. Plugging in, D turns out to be 0.05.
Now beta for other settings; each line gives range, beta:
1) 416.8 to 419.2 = 3.94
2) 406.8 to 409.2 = 3.92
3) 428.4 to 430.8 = 3.14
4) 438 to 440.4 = 3.96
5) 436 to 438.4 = 4.08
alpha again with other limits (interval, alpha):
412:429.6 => 0.49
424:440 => 0.48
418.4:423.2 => 0.49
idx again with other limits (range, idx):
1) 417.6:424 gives 0.83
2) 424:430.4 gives 0.14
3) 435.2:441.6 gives 1.20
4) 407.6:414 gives 1.64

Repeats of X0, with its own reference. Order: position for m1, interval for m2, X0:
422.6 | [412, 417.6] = -0.02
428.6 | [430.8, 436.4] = 0.06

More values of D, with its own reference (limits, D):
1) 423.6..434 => -0.92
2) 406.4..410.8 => -0.29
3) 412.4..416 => 0.07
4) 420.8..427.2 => -0.55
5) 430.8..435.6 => -0.49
